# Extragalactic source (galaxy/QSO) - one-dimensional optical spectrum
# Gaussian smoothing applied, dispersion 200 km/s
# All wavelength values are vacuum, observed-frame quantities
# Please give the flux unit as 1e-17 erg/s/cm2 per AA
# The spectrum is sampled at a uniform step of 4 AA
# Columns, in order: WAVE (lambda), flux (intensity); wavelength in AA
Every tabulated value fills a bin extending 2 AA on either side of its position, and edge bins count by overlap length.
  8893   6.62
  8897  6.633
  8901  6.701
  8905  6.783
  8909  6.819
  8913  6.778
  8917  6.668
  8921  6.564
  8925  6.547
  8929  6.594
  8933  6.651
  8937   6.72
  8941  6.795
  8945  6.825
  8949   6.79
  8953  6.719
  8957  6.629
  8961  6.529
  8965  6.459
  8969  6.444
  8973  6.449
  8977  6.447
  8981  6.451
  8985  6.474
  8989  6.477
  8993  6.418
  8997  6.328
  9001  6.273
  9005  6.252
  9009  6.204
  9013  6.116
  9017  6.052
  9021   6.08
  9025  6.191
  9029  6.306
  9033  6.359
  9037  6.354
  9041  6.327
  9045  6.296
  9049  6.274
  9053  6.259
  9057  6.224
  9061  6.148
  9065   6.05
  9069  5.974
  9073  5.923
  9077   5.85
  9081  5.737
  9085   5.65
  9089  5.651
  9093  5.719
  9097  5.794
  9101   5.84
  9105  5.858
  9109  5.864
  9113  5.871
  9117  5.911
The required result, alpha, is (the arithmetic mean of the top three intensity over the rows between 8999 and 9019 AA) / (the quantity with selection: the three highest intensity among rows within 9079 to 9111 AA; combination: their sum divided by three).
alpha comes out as 1.07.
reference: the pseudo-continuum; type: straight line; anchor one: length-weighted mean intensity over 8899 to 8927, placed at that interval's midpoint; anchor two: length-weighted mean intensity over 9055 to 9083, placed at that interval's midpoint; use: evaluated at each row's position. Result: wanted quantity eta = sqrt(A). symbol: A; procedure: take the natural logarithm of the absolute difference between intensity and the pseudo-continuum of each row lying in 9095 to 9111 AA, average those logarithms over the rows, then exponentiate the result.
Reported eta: 0.14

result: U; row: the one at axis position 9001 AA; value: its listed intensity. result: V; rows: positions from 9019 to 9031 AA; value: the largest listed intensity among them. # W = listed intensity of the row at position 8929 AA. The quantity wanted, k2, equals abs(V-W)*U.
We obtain 1.8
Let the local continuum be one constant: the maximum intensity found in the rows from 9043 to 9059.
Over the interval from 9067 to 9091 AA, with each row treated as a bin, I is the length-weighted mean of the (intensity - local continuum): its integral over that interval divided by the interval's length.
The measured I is -0.50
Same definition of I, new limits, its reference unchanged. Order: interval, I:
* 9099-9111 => -0.44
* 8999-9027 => -0.13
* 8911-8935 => 0.34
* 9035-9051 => 0.02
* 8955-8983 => 0.19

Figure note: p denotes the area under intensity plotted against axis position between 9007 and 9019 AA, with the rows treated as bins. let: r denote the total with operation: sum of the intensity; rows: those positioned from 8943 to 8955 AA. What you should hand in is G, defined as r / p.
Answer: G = 0.277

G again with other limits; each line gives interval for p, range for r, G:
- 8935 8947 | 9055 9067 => 0.226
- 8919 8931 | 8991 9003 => 0.241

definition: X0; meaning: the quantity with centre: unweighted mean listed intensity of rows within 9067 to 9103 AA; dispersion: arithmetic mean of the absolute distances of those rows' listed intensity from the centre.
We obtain 0.092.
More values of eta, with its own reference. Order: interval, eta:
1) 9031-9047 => 0.46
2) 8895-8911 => 0.28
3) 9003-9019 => 0.27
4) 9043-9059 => 0.44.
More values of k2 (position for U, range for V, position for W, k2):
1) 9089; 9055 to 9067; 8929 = 2.1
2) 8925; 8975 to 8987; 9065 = 2.8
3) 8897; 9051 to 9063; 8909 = 3.7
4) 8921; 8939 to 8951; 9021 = 4.9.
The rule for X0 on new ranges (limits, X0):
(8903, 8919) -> 0.047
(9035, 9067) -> 0.076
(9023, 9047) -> 0.041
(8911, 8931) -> 0.074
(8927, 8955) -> 0.065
